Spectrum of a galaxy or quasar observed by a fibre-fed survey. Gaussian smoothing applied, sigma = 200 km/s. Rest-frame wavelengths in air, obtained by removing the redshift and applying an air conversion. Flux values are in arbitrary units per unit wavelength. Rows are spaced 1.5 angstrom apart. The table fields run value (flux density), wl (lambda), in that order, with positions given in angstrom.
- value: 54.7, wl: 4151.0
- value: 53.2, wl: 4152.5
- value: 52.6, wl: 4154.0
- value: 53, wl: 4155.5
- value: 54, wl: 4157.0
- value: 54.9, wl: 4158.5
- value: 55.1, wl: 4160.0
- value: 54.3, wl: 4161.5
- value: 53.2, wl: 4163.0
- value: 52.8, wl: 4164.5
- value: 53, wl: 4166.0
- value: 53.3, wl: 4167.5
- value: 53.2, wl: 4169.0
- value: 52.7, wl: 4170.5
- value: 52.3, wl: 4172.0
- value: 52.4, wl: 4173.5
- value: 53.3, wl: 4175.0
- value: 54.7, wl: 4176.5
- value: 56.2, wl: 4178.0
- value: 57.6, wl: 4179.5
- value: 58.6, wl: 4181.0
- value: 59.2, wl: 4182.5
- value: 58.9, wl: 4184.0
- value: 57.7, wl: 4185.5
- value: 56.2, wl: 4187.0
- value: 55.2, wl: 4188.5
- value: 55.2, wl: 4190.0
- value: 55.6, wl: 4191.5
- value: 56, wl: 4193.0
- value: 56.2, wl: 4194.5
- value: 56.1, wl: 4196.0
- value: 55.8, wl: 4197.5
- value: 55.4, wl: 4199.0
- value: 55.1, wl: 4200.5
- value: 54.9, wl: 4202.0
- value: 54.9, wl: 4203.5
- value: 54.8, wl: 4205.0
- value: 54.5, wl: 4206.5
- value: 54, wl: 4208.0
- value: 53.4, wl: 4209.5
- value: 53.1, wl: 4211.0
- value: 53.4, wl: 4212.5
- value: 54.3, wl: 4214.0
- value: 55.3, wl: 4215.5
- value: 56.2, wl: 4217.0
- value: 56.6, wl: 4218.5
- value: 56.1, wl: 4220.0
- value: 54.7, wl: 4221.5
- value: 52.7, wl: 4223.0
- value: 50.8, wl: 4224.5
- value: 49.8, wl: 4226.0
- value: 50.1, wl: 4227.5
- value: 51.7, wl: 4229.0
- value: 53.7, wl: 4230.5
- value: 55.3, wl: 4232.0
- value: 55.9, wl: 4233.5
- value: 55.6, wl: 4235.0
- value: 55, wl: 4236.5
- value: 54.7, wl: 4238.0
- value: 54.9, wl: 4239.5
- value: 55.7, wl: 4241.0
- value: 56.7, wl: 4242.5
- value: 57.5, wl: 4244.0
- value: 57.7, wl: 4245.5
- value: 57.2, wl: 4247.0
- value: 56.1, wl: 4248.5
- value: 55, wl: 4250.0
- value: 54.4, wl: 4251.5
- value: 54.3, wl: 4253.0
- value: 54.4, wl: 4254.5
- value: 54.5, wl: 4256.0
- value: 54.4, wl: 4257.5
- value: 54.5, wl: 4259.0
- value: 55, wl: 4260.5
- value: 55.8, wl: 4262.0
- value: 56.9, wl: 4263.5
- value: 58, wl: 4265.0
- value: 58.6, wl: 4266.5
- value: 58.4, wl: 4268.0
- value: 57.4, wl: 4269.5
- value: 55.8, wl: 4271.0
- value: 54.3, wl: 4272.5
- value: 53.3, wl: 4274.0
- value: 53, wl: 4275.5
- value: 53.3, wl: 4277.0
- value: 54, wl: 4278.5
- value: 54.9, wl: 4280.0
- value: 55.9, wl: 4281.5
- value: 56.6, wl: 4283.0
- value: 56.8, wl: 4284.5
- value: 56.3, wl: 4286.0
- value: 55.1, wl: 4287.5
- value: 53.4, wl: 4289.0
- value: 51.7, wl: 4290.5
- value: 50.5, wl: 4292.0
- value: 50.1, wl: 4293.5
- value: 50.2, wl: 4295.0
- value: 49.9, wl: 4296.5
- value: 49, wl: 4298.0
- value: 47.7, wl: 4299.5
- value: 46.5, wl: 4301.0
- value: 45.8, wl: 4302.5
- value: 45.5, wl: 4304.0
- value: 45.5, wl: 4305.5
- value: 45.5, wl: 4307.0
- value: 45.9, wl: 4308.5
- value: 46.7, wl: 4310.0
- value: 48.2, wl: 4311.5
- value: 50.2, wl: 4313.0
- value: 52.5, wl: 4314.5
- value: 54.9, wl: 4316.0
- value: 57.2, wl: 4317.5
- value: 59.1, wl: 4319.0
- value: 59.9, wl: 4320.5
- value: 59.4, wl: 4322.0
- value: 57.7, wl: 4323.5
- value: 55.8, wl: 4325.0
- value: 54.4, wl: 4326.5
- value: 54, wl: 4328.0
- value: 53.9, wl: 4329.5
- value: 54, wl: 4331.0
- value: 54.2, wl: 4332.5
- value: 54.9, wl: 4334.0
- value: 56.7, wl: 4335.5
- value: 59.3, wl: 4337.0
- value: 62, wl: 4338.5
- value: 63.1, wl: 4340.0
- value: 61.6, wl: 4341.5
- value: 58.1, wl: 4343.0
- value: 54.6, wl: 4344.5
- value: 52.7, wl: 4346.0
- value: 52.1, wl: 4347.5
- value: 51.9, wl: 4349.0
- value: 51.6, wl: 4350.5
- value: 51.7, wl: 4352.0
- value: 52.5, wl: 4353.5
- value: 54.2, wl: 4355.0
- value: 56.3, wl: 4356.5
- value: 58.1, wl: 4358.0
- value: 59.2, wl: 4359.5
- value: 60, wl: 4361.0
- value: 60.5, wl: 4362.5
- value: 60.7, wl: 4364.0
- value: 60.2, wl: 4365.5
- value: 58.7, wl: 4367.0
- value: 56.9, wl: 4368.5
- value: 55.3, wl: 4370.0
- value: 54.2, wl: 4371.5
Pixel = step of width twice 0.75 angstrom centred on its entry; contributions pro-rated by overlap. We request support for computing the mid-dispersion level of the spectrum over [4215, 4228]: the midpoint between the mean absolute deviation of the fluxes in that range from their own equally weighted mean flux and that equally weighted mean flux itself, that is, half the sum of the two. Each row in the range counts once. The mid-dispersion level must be 28.0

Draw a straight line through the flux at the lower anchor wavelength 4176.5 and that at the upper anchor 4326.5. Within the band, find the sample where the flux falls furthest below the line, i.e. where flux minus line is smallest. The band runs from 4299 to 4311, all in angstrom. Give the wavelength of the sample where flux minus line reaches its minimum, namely 4304.0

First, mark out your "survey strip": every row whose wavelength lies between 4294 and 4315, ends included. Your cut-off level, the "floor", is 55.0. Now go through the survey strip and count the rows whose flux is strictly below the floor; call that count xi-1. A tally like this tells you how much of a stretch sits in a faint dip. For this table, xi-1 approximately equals 14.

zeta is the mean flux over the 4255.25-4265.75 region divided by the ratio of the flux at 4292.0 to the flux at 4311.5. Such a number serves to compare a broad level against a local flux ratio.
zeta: 53.1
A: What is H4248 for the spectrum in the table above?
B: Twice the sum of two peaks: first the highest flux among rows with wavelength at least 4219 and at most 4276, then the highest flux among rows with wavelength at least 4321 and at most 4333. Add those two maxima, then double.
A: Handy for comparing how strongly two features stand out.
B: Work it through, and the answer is 236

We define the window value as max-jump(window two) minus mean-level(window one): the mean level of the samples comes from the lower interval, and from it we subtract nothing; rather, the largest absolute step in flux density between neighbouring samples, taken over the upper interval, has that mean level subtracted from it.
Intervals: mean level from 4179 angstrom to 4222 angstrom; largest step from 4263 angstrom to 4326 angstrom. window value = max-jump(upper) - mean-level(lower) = -53.3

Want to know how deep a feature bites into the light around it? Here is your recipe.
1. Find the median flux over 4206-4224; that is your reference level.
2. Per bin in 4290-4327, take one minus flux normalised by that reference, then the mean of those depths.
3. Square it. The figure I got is 0.0035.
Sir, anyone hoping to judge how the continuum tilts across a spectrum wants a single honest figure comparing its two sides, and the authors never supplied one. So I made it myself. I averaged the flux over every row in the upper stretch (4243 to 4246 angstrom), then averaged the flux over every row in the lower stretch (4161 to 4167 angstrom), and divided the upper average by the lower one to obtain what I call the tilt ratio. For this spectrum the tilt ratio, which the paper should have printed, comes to 1.08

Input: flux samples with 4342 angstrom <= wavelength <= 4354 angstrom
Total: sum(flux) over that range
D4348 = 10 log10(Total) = 26.3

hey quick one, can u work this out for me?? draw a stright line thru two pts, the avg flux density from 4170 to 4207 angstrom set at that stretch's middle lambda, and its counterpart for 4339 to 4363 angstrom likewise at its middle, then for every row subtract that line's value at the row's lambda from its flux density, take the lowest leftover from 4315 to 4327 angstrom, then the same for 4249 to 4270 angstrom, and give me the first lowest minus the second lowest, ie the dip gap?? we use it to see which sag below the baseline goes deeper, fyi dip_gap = 0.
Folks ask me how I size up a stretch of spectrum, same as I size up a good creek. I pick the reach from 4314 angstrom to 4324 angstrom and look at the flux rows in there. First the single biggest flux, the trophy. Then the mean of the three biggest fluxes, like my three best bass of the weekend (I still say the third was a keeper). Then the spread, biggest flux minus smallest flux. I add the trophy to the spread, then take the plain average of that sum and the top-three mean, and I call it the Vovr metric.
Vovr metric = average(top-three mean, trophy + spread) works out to 63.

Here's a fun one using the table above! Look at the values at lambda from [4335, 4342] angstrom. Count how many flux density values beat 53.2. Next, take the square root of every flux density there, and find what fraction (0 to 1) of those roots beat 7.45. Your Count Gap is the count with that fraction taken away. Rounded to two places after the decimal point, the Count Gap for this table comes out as 4.00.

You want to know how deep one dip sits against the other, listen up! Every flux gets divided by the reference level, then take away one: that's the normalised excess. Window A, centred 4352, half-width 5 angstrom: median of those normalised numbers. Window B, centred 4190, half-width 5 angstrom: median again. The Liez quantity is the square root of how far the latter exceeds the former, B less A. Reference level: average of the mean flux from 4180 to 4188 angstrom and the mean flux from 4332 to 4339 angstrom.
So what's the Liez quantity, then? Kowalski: 0.26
